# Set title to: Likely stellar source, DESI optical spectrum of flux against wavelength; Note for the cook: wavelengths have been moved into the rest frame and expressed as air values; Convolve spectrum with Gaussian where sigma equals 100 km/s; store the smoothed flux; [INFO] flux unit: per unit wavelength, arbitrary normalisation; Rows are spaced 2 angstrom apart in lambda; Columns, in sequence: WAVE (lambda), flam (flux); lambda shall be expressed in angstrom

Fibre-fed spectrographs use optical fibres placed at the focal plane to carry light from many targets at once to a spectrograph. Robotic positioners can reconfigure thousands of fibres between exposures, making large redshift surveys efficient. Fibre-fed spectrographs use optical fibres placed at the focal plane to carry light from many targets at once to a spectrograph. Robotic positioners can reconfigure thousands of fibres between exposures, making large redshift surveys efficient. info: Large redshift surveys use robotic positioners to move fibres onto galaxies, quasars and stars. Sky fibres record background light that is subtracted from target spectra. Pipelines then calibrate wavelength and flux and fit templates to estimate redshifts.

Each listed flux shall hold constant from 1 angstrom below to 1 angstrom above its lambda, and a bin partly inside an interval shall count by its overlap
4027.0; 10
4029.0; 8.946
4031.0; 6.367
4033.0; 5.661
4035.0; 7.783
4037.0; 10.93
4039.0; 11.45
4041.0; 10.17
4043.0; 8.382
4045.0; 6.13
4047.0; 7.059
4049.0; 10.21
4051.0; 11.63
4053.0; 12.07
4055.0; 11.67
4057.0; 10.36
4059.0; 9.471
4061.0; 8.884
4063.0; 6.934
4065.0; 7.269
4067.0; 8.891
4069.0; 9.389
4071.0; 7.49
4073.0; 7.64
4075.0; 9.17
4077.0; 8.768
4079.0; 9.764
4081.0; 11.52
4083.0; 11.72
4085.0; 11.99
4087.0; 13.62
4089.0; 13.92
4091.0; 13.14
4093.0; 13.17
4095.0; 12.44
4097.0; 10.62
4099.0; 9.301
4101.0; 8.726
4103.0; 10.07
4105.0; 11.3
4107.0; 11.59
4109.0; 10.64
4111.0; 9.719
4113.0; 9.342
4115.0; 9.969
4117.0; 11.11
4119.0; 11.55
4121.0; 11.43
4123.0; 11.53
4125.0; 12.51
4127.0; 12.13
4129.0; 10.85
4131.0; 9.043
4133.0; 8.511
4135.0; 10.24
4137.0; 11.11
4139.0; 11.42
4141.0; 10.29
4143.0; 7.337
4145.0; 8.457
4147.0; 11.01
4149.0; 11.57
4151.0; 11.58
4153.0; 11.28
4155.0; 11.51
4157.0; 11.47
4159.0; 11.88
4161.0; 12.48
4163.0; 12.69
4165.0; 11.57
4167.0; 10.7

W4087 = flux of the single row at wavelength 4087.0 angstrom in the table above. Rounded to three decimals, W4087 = 13.620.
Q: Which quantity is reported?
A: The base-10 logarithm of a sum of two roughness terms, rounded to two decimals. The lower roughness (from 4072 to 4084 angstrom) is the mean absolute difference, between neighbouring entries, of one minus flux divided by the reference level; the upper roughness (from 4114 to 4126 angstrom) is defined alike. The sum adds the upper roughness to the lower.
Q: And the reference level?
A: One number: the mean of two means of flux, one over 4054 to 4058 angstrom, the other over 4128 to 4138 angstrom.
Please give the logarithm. -0.83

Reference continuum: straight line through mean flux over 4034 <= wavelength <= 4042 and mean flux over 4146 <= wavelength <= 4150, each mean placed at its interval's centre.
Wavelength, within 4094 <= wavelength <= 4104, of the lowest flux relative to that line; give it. 4101.0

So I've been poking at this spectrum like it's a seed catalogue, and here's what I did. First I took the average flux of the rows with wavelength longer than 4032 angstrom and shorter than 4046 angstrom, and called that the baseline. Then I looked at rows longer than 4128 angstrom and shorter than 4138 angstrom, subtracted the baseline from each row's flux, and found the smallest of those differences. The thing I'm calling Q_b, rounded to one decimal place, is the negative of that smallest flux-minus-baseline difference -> 0.1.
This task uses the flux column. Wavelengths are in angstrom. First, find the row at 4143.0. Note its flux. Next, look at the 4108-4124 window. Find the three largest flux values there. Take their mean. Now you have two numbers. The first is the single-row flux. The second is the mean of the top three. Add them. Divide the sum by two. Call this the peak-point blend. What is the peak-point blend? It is 9.4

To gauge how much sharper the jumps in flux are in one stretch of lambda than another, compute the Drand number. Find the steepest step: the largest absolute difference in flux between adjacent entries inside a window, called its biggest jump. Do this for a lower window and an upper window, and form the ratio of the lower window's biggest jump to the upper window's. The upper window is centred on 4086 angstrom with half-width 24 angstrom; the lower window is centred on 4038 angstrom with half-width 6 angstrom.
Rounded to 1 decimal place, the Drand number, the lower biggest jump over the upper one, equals 1.7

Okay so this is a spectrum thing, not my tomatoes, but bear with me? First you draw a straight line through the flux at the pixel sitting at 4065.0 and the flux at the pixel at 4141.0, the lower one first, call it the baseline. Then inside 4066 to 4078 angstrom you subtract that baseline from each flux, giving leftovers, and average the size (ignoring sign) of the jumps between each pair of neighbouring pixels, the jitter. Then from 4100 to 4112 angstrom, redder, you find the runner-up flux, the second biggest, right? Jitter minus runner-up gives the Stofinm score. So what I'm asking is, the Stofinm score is -10.4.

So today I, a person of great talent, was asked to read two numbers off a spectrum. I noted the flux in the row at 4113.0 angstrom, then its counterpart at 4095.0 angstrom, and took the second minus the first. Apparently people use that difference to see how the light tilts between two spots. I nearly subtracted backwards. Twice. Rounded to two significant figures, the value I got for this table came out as 3.1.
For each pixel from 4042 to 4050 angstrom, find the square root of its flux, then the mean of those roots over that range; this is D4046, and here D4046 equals 2.81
